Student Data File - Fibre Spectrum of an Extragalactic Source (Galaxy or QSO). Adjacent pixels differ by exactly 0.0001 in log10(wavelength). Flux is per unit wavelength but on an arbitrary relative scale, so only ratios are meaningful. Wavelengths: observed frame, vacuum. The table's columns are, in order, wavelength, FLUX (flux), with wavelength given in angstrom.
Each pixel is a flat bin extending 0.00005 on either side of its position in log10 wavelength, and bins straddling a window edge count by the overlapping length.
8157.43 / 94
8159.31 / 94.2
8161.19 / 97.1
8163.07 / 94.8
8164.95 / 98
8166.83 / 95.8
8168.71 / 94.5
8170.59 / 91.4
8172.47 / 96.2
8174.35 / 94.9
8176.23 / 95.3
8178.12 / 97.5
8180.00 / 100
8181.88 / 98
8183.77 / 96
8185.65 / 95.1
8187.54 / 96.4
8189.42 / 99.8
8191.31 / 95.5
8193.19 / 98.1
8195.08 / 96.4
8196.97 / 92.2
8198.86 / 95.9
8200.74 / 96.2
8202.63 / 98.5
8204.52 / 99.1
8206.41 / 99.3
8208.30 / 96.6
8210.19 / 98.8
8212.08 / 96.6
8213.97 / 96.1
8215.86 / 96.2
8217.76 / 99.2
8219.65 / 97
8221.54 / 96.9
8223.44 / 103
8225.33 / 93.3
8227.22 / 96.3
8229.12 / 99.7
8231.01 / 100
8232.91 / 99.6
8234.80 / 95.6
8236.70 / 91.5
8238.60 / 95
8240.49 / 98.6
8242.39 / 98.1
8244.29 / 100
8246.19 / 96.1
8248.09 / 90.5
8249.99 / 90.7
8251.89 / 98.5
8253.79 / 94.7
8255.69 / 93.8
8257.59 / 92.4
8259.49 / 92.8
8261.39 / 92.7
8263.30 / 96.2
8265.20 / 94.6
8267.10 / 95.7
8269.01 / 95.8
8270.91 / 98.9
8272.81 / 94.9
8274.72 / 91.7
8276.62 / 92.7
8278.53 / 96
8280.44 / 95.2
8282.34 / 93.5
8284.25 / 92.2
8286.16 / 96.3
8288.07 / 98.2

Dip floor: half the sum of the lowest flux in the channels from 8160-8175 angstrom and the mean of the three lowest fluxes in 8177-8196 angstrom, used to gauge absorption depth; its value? 93.5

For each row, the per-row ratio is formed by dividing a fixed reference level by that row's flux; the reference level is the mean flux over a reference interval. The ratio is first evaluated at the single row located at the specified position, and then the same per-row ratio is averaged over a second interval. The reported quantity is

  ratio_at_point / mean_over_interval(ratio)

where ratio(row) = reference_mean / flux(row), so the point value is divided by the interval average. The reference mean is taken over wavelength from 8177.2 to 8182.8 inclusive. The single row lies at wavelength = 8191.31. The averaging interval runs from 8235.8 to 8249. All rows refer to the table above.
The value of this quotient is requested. 1.00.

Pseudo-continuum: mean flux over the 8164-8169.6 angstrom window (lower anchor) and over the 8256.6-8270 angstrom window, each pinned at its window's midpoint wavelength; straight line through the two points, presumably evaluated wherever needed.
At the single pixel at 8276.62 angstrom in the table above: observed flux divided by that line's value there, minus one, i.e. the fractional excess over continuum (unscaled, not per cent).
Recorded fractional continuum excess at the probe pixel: -0.015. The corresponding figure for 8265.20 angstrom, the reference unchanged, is 0.003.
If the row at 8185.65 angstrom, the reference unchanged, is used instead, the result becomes -0.007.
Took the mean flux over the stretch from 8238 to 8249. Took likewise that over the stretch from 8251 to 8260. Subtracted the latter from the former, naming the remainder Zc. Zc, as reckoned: 1.9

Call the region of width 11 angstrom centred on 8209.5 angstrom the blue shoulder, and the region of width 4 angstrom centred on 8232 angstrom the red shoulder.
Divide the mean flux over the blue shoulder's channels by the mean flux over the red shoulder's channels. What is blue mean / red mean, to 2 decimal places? 0.98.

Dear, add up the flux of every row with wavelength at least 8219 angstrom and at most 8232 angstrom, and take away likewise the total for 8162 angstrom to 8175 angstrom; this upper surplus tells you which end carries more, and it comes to 21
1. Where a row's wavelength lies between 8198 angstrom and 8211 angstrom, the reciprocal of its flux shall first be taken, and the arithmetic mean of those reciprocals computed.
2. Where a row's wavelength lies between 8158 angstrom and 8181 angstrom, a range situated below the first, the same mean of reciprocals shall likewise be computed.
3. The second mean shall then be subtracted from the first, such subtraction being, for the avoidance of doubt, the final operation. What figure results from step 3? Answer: -0.0002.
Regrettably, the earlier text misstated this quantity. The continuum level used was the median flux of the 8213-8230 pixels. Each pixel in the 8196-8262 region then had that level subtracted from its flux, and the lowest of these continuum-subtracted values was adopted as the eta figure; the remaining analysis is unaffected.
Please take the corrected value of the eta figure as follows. -6.4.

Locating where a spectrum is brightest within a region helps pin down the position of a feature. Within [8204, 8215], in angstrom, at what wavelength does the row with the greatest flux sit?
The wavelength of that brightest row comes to 8206.41 angstrom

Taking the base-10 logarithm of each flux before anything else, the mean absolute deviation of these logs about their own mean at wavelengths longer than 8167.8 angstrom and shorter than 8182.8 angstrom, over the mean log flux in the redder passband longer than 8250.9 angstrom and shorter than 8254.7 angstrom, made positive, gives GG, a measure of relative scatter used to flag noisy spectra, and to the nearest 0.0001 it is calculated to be 0.0045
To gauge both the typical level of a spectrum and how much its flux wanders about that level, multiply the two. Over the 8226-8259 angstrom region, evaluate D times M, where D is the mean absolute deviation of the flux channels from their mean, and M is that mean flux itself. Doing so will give 264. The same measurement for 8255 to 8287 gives 152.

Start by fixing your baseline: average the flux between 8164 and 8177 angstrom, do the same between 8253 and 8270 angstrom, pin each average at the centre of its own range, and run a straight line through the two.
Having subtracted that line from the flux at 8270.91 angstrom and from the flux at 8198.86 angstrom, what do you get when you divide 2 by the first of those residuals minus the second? 0.5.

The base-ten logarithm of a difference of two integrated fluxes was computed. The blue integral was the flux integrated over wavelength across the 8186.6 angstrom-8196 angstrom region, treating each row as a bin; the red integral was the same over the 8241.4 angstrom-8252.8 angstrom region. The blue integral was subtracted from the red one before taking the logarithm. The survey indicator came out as 2.2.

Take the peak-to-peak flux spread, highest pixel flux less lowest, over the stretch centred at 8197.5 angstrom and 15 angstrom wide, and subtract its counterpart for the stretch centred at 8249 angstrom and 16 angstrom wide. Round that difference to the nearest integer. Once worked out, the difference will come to -3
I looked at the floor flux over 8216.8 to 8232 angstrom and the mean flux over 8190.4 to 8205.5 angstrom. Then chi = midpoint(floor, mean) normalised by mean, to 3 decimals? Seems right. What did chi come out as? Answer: 0.983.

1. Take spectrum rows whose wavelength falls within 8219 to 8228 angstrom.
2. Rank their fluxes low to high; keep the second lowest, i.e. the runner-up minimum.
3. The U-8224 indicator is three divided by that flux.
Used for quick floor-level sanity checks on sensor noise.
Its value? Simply 0.0312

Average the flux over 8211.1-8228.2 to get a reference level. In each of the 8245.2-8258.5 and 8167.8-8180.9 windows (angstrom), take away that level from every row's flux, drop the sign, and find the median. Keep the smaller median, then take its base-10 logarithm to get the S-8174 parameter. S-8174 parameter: 0.36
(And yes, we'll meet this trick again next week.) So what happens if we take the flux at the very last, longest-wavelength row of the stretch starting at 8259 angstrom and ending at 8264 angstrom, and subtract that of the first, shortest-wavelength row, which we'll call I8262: 3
